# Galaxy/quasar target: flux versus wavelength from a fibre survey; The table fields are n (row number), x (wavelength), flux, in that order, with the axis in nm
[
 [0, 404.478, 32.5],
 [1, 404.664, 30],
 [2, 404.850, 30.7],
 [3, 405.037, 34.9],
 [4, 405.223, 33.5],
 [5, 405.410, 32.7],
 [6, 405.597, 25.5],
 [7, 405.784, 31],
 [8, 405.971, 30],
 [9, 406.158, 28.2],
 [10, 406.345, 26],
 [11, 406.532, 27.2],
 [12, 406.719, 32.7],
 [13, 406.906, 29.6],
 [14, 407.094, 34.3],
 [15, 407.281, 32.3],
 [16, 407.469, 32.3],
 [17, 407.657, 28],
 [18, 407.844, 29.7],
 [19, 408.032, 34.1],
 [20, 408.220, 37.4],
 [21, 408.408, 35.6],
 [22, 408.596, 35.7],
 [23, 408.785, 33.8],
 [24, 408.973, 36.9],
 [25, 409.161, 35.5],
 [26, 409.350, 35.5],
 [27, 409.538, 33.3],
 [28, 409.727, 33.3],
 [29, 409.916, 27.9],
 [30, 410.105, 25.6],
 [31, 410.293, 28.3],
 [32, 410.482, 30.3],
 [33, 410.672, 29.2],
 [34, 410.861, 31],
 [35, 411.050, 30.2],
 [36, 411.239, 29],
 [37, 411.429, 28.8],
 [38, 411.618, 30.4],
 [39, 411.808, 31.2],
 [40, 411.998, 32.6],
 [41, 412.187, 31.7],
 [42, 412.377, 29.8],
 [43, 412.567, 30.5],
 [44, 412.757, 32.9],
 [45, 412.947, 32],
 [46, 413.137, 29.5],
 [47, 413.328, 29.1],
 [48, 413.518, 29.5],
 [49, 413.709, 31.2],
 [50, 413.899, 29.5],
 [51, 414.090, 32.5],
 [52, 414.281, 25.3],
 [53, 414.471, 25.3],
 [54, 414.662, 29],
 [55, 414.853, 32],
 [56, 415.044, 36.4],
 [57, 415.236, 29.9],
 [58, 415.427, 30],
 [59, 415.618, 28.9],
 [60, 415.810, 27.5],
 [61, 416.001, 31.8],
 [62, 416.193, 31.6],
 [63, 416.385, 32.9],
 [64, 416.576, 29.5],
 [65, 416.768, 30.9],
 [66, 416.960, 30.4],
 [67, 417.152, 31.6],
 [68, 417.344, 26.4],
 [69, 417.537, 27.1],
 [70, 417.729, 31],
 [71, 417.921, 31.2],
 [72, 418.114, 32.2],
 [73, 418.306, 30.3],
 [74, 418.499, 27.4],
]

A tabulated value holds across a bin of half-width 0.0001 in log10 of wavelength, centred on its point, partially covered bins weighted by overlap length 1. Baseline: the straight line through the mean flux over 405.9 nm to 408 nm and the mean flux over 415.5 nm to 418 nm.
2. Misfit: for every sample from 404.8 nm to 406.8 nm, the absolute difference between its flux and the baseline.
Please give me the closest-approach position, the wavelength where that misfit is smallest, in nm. 405.971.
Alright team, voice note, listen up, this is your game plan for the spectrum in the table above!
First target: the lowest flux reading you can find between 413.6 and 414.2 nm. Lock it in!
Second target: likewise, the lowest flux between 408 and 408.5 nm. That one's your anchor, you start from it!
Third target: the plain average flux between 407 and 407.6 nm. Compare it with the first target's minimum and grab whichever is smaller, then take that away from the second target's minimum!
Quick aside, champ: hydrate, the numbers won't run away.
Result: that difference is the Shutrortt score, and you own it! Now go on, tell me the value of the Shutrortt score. 5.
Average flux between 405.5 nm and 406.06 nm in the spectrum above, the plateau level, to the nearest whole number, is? 29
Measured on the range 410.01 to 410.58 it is 28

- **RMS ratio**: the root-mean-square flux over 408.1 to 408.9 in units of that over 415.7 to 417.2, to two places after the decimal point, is 1.16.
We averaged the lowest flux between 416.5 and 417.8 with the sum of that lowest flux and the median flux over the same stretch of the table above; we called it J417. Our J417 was 41.6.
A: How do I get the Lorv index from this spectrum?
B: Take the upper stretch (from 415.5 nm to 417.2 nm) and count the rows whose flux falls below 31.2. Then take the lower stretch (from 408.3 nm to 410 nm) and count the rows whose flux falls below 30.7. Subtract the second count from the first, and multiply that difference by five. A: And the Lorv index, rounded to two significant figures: 20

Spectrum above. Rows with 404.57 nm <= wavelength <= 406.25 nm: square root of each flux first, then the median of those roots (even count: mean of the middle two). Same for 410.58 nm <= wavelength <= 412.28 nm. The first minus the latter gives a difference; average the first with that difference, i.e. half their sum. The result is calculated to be 2.78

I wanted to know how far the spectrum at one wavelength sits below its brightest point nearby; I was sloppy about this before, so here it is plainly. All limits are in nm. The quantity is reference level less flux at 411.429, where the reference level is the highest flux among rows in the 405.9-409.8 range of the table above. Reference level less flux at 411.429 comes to 8.6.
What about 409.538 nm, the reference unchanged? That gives 4.1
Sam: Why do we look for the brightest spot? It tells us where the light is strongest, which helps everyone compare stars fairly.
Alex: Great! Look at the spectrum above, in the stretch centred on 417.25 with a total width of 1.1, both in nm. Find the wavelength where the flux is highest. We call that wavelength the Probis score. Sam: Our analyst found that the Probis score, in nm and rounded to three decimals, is 417.152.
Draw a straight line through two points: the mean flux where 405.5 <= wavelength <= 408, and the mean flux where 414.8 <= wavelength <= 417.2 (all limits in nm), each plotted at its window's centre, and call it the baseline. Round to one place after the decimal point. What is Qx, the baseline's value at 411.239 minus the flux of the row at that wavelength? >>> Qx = 1.4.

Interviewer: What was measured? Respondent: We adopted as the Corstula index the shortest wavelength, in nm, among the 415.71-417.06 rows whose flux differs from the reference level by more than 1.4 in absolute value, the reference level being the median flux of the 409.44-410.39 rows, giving 416.001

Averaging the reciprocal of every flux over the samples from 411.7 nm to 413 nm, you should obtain 0.0318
